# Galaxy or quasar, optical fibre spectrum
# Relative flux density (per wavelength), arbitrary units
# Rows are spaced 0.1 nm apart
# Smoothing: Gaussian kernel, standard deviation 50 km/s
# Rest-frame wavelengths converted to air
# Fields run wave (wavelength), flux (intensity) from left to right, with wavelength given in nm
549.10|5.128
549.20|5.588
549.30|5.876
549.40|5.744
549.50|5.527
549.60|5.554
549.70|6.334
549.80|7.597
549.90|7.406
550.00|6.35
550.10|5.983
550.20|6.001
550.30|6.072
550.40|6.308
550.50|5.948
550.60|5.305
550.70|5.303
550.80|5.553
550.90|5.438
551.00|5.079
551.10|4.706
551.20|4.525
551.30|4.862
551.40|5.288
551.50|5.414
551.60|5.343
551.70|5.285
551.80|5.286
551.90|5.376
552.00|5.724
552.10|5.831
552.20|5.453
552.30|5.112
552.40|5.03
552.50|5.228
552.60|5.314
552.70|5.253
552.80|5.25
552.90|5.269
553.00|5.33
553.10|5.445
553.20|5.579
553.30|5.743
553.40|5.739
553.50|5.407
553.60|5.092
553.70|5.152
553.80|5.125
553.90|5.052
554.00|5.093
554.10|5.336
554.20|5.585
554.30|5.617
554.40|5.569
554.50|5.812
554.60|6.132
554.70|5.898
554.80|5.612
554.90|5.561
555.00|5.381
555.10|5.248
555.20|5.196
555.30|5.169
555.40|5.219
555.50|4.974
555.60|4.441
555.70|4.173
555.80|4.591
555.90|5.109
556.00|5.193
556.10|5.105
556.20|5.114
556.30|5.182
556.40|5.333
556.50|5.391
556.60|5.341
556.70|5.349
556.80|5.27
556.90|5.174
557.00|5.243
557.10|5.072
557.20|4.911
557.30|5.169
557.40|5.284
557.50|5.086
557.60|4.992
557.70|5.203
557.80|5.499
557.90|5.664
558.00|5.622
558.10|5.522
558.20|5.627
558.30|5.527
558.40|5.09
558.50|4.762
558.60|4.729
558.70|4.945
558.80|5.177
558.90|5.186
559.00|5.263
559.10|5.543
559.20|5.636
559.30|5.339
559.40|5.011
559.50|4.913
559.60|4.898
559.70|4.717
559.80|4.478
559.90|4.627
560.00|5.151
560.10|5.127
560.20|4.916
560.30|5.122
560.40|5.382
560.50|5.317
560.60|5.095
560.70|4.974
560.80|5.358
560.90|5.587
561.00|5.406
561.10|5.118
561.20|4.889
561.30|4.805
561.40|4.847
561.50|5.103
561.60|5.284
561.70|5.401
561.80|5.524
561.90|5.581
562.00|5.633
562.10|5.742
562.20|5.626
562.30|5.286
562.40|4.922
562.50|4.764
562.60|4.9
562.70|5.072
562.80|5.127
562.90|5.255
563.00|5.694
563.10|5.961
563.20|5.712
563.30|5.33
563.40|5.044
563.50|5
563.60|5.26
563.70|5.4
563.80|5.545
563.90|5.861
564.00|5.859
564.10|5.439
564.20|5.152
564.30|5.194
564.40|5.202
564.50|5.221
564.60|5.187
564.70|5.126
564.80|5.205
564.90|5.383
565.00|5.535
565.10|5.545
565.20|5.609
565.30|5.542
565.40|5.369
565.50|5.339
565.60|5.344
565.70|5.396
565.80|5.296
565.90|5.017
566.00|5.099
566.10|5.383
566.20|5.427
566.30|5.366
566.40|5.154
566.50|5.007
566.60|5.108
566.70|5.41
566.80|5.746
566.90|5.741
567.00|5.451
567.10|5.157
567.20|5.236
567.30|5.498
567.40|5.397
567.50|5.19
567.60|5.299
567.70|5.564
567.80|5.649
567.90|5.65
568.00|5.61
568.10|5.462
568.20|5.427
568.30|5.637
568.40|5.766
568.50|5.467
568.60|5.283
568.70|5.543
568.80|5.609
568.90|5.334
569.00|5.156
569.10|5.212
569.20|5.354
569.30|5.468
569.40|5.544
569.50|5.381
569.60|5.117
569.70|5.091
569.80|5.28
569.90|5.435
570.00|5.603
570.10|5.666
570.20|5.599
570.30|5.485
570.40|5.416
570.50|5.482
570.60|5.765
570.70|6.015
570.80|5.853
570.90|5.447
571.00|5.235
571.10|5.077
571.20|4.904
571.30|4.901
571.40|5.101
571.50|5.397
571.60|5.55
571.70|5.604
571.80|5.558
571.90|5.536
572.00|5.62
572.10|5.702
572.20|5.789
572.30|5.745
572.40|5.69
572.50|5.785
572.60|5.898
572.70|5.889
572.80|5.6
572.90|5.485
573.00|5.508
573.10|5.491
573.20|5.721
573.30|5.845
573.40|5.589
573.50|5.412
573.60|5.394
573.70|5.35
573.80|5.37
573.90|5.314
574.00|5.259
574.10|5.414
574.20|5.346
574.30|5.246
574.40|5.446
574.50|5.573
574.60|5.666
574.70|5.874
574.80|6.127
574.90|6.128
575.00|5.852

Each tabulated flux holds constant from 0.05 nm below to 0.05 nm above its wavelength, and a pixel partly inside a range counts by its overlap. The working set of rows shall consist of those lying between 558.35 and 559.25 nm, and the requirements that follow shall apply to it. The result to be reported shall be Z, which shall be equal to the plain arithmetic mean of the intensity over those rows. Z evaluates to 5.15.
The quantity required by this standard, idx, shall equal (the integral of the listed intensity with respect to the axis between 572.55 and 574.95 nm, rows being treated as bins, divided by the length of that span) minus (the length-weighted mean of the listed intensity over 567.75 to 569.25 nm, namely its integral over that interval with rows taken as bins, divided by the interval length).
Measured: 0.10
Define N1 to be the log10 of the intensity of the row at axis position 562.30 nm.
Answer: 0.723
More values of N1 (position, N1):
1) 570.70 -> 0.779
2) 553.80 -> 0.710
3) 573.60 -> 0.732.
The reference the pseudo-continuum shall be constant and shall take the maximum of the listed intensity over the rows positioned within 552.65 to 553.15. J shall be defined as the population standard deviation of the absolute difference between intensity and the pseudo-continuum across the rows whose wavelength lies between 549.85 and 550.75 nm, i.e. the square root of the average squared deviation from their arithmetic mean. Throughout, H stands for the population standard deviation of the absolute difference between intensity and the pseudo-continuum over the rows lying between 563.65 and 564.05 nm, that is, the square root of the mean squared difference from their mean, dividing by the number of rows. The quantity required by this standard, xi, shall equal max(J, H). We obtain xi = 0.51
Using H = 0.17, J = 0.51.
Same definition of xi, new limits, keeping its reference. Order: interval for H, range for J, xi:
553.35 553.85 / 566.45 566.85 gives 0.15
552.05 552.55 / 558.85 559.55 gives 0.15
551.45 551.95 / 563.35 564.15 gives 0.17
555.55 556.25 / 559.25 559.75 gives 0.38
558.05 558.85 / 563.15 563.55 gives 0.24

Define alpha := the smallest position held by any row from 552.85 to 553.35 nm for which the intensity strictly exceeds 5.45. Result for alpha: 553.20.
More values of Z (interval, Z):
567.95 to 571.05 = 5.48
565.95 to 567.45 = 5.35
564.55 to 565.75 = 5.38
